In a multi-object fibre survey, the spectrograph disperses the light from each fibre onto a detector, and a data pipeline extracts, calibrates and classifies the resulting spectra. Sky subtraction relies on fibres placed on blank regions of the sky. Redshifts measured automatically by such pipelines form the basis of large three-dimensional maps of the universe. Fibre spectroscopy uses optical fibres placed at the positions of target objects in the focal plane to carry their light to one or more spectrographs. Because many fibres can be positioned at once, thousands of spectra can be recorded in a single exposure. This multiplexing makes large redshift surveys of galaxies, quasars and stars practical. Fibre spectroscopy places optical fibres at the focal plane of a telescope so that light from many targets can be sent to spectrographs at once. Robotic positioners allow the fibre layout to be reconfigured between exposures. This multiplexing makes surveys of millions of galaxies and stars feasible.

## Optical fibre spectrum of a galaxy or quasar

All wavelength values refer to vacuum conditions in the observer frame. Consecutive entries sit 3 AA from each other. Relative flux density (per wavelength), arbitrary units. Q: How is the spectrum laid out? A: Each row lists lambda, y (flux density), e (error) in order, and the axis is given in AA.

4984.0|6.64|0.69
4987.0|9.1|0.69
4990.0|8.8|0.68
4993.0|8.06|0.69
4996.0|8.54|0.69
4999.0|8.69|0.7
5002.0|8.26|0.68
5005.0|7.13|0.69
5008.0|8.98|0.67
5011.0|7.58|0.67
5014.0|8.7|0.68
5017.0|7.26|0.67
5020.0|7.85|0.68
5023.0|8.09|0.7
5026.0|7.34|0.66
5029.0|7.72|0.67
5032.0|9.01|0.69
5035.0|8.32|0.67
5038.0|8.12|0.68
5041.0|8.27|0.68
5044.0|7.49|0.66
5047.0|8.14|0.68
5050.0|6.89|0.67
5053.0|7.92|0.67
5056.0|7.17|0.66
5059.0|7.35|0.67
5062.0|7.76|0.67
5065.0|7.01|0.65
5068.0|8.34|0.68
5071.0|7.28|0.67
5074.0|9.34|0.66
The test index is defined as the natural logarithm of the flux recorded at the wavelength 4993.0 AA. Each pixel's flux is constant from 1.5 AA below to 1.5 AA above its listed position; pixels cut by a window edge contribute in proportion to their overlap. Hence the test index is 2.09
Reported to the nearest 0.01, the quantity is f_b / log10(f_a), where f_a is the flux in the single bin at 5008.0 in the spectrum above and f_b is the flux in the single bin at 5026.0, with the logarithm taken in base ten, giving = 7.70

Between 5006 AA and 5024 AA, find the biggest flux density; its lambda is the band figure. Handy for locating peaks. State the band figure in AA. 5008.0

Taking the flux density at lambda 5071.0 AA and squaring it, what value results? 53.0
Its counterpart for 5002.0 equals 68.2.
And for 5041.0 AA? 68.4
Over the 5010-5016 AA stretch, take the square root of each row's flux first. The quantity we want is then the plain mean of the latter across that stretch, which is 2.85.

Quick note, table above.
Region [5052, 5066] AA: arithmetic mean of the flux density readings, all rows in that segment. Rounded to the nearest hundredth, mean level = 7.44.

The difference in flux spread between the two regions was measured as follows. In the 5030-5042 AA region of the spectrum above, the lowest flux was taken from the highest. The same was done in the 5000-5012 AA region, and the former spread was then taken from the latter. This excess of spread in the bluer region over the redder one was 1.0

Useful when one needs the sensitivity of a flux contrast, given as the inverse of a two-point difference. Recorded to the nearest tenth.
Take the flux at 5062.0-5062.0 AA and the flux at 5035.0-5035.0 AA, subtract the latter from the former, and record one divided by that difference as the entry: -1.8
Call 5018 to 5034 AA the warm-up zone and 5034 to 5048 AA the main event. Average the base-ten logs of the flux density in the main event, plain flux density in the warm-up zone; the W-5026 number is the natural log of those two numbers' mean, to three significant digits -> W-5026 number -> 1.49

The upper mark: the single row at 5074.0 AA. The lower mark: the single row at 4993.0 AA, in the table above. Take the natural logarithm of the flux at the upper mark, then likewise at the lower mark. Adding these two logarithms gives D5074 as 4.32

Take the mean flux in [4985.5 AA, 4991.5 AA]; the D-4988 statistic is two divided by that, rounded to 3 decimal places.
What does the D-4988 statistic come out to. 0.223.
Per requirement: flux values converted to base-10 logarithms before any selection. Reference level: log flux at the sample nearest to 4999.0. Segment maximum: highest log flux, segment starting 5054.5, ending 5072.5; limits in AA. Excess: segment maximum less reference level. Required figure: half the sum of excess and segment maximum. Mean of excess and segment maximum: 0.45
